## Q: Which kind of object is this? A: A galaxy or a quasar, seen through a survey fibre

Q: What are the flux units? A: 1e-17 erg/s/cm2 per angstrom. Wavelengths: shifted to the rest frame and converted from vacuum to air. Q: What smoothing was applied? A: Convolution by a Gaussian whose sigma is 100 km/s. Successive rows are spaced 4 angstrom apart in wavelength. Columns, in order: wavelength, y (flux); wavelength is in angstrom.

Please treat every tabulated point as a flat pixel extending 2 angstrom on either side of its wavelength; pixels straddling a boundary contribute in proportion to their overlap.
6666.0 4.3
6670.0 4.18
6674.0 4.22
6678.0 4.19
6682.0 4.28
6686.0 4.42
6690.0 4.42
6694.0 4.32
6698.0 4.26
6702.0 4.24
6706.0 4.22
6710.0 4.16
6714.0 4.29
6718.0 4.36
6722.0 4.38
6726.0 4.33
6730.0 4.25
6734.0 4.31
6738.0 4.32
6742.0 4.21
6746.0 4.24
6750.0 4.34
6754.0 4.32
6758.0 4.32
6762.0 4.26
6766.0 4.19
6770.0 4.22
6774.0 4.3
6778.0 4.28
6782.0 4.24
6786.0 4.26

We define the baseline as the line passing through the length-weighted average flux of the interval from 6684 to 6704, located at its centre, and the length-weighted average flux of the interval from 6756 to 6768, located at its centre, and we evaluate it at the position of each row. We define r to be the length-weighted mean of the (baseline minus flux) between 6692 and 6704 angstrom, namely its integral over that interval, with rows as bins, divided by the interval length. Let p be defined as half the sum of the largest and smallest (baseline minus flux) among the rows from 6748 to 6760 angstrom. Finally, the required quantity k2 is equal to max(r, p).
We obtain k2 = 0.054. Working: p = -0.062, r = 0.05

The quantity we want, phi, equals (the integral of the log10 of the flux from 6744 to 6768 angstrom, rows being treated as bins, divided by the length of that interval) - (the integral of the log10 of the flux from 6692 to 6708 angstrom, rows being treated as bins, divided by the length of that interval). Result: 0.002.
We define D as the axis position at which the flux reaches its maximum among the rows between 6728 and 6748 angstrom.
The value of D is 6738.0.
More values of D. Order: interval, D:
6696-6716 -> 6714.0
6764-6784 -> 6774.0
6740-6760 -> 6750.0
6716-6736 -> 6722.0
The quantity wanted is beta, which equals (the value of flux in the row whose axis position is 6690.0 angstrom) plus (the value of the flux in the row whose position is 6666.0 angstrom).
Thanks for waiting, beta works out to 8.72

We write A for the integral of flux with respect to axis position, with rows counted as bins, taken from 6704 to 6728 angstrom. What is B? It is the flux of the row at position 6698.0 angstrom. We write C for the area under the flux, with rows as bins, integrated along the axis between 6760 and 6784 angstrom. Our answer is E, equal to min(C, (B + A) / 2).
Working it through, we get 53.61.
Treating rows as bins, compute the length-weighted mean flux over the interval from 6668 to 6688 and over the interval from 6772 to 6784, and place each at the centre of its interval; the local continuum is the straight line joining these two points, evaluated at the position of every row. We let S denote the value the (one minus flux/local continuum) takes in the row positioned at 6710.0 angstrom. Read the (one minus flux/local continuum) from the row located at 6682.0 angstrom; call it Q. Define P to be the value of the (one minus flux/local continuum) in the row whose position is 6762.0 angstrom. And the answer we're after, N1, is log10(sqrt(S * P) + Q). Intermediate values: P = 0.003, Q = -0.005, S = 0.024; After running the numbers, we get -2.55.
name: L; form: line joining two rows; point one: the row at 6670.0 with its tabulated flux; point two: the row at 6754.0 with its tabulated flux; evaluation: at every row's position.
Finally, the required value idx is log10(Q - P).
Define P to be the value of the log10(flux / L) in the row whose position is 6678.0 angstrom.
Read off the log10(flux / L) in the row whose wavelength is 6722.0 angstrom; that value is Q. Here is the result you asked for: -1.93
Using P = 0.000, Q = 0.011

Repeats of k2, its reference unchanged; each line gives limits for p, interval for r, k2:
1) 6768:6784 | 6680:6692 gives -0.014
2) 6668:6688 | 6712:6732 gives 0.050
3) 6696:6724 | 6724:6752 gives 0.038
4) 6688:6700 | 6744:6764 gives -0.008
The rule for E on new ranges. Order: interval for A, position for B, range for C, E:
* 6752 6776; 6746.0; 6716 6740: 53.34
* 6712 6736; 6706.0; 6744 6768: 53.95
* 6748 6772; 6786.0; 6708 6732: 53.43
